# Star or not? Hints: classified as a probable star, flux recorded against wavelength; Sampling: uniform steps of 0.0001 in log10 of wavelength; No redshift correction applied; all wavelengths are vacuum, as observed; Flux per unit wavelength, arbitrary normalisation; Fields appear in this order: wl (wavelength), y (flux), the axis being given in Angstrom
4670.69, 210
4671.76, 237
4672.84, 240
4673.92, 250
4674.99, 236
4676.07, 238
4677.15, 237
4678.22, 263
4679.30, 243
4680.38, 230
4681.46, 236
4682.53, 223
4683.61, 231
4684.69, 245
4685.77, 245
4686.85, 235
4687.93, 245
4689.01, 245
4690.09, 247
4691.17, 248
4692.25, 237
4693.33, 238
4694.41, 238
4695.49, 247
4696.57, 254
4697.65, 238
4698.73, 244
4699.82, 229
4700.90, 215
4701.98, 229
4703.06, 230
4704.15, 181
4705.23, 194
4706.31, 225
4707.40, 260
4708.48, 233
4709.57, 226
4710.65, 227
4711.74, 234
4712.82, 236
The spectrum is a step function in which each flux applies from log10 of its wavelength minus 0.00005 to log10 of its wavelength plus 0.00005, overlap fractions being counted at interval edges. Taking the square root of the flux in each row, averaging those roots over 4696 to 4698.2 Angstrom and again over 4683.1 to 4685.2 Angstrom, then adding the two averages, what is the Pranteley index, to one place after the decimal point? 31.1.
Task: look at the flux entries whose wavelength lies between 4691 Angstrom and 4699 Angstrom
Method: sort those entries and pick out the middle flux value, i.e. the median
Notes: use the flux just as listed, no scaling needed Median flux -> 241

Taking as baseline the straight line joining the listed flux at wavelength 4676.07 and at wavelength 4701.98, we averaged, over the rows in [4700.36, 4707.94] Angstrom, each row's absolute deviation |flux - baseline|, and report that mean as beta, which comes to 18.9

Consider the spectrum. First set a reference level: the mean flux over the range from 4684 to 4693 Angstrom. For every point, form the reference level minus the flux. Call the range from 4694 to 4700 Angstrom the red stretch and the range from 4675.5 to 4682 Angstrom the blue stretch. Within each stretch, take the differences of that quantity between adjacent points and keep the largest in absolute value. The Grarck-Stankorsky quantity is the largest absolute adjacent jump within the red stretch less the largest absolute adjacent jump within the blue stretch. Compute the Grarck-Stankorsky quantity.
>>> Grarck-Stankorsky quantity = -10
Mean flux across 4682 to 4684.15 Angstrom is 227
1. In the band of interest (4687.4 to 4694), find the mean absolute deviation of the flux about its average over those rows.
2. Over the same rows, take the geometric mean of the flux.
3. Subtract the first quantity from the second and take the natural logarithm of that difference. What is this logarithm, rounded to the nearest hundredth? 5.48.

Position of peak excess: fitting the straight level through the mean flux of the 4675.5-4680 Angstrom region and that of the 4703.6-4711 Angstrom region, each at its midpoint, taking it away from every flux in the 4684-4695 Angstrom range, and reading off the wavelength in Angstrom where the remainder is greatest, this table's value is 4691.17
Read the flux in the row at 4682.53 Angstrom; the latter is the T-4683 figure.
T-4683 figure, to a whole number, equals 223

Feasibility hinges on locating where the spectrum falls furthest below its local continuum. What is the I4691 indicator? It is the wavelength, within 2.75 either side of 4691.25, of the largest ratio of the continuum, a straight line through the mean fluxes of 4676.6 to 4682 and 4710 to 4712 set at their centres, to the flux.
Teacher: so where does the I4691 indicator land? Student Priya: 4692.25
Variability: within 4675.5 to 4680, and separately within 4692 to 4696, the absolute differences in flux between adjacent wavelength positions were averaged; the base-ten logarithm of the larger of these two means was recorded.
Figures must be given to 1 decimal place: 1.2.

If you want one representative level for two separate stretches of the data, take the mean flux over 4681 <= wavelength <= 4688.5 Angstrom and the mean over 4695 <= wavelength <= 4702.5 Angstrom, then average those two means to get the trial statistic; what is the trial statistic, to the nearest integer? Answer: 237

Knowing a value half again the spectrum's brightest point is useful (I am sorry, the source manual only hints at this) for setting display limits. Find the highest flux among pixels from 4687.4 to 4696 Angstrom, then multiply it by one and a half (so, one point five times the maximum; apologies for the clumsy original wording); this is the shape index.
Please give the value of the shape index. 372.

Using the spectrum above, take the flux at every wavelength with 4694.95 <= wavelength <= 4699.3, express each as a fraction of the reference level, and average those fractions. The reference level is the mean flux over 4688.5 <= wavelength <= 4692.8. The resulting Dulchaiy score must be 1.01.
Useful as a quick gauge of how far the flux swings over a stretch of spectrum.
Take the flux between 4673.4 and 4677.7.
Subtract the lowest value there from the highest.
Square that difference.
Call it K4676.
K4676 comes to 196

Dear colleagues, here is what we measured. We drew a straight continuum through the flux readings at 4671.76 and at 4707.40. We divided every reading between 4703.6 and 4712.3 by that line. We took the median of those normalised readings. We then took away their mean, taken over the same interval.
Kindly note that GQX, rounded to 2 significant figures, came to 0.013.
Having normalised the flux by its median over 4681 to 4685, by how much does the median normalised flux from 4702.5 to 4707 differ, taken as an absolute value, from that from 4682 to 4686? 0.122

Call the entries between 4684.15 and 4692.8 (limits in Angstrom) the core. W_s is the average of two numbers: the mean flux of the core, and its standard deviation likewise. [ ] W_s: 124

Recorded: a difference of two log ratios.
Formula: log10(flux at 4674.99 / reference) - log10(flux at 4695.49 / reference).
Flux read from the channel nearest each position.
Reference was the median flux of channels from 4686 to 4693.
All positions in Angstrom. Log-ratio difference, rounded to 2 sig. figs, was -0.020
